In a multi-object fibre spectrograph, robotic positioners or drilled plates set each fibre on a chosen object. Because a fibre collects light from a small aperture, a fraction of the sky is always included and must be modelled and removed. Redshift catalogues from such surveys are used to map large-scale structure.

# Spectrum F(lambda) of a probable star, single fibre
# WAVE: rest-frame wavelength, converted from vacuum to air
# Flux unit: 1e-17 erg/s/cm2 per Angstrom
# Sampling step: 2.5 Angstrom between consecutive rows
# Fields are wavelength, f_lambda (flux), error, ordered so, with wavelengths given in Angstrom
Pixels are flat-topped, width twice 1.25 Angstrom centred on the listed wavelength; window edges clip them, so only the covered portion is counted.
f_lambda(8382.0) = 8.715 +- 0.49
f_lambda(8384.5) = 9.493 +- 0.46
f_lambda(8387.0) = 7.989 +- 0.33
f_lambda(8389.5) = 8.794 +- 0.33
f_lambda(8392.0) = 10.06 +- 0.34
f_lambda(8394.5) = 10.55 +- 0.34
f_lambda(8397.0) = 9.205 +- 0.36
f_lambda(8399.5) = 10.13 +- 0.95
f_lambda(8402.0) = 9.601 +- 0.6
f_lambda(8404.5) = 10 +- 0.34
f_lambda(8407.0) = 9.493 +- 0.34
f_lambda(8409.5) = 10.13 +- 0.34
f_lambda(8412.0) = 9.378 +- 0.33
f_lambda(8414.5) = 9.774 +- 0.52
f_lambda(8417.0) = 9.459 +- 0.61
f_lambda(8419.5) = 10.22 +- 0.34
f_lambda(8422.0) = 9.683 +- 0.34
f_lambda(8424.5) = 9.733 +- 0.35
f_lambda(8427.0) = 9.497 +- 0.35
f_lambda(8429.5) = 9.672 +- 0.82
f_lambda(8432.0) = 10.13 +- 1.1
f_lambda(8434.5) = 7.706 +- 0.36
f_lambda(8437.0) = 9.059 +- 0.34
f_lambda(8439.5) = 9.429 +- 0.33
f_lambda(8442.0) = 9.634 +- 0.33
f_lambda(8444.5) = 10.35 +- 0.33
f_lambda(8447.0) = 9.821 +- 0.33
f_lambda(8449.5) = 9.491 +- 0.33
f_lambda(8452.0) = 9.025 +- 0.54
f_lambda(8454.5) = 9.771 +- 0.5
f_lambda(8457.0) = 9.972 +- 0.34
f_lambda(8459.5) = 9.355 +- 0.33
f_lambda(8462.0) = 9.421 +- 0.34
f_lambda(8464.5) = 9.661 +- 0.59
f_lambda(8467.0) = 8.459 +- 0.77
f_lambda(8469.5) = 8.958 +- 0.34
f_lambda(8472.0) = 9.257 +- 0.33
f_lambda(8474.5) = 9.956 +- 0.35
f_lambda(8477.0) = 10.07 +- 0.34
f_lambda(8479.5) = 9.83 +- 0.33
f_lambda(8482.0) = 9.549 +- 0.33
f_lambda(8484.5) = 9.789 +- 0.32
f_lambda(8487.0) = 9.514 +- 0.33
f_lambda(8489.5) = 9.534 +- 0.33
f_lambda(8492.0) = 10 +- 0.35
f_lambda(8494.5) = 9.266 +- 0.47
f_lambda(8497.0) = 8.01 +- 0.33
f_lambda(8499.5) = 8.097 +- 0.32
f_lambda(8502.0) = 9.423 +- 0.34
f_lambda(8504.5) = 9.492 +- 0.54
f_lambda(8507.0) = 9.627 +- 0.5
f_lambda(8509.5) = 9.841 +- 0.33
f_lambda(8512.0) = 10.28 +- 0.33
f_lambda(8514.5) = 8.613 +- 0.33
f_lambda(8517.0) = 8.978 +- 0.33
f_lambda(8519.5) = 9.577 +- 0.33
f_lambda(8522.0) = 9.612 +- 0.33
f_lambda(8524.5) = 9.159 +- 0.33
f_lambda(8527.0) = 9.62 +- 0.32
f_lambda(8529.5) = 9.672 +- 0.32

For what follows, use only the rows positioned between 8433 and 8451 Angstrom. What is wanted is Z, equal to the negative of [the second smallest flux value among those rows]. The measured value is -9.06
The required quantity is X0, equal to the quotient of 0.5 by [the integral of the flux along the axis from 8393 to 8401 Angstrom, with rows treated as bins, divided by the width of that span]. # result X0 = 0.0502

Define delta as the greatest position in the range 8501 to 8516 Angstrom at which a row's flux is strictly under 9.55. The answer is 8514.5 Angstrom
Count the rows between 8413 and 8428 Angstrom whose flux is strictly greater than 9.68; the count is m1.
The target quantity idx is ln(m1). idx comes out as 1.4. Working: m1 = 4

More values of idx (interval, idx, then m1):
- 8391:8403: 1.1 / 3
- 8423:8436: 0.7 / 2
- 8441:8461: 1.4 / 4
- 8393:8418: 1.6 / 5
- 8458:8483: 1.1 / 3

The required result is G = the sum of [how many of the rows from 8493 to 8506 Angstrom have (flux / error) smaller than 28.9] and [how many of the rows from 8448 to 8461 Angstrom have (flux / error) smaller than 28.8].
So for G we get 9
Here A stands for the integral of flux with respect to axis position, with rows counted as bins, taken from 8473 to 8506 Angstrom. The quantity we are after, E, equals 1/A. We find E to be 0.0032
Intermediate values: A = 311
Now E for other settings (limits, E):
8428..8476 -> 0.0022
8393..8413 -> 0.0051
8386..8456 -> 0.0015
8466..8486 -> 0.0053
